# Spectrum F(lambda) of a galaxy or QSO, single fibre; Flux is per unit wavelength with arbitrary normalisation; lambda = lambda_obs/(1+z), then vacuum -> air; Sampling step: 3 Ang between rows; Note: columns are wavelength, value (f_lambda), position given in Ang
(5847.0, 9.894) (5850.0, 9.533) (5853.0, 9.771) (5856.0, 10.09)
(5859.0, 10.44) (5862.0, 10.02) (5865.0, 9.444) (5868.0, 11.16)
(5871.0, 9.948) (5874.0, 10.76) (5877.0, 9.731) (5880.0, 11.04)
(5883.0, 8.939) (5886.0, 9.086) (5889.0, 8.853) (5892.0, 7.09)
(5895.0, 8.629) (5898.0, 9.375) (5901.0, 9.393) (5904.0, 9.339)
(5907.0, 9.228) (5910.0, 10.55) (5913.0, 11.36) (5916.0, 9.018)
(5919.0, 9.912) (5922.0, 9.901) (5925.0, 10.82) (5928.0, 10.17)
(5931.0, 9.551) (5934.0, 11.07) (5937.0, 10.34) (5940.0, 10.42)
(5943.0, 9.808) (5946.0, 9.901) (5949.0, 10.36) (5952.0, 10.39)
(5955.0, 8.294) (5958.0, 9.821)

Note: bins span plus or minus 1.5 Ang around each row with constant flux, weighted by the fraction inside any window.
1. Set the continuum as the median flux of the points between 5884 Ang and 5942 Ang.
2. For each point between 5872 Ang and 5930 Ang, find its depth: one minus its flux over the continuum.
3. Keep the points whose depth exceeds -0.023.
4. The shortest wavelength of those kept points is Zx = 5877.0 Ang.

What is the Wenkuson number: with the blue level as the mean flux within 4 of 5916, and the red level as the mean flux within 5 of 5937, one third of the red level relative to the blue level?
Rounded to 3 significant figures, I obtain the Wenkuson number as 0.350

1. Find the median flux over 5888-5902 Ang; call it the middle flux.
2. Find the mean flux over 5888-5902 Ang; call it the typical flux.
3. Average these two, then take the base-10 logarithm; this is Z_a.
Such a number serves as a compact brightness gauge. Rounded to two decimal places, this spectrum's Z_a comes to 0.94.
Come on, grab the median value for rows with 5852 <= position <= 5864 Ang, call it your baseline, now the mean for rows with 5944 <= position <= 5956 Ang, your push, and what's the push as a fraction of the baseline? 0.97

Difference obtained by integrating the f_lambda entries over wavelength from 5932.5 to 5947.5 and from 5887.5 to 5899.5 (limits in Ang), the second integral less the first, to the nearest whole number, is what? -53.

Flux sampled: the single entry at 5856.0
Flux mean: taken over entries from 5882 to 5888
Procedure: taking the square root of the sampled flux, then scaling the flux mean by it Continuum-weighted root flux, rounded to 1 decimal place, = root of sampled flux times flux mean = 28.6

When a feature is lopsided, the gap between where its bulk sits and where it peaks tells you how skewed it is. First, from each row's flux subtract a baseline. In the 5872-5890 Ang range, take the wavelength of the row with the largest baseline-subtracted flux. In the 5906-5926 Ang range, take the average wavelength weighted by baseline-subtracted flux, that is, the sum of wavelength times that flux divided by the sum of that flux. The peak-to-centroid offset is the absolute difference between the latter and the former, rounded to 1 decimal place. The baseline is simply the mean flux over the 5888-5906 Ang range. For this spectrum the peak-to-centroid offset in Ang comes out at 36.7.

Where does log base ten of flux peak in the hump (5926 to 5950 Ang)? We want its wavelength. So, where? 5934.0 Ang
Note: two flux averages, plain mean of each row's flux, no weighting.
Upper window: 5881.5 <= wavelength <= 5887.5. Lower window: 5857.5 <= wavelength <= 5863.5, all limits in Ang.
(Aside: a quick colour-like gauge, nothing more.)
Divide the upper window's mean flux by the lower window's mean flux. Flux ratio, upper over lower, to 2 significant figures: 0.88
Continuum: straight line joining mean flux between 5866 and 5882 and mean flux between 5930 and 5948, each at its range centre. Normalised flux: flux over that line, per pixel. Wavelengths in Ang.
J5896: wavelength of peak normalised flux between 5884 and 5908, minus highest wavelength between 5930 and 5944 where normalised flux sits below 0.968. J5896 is -42 Ang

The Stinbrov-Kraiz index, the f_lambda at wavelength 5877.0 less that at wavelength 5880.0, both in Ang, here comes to -1.3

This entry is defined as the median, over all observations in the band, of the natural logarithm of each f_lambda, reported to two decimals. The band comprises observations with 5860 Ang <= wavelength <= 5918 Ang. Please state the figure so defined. 2.24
